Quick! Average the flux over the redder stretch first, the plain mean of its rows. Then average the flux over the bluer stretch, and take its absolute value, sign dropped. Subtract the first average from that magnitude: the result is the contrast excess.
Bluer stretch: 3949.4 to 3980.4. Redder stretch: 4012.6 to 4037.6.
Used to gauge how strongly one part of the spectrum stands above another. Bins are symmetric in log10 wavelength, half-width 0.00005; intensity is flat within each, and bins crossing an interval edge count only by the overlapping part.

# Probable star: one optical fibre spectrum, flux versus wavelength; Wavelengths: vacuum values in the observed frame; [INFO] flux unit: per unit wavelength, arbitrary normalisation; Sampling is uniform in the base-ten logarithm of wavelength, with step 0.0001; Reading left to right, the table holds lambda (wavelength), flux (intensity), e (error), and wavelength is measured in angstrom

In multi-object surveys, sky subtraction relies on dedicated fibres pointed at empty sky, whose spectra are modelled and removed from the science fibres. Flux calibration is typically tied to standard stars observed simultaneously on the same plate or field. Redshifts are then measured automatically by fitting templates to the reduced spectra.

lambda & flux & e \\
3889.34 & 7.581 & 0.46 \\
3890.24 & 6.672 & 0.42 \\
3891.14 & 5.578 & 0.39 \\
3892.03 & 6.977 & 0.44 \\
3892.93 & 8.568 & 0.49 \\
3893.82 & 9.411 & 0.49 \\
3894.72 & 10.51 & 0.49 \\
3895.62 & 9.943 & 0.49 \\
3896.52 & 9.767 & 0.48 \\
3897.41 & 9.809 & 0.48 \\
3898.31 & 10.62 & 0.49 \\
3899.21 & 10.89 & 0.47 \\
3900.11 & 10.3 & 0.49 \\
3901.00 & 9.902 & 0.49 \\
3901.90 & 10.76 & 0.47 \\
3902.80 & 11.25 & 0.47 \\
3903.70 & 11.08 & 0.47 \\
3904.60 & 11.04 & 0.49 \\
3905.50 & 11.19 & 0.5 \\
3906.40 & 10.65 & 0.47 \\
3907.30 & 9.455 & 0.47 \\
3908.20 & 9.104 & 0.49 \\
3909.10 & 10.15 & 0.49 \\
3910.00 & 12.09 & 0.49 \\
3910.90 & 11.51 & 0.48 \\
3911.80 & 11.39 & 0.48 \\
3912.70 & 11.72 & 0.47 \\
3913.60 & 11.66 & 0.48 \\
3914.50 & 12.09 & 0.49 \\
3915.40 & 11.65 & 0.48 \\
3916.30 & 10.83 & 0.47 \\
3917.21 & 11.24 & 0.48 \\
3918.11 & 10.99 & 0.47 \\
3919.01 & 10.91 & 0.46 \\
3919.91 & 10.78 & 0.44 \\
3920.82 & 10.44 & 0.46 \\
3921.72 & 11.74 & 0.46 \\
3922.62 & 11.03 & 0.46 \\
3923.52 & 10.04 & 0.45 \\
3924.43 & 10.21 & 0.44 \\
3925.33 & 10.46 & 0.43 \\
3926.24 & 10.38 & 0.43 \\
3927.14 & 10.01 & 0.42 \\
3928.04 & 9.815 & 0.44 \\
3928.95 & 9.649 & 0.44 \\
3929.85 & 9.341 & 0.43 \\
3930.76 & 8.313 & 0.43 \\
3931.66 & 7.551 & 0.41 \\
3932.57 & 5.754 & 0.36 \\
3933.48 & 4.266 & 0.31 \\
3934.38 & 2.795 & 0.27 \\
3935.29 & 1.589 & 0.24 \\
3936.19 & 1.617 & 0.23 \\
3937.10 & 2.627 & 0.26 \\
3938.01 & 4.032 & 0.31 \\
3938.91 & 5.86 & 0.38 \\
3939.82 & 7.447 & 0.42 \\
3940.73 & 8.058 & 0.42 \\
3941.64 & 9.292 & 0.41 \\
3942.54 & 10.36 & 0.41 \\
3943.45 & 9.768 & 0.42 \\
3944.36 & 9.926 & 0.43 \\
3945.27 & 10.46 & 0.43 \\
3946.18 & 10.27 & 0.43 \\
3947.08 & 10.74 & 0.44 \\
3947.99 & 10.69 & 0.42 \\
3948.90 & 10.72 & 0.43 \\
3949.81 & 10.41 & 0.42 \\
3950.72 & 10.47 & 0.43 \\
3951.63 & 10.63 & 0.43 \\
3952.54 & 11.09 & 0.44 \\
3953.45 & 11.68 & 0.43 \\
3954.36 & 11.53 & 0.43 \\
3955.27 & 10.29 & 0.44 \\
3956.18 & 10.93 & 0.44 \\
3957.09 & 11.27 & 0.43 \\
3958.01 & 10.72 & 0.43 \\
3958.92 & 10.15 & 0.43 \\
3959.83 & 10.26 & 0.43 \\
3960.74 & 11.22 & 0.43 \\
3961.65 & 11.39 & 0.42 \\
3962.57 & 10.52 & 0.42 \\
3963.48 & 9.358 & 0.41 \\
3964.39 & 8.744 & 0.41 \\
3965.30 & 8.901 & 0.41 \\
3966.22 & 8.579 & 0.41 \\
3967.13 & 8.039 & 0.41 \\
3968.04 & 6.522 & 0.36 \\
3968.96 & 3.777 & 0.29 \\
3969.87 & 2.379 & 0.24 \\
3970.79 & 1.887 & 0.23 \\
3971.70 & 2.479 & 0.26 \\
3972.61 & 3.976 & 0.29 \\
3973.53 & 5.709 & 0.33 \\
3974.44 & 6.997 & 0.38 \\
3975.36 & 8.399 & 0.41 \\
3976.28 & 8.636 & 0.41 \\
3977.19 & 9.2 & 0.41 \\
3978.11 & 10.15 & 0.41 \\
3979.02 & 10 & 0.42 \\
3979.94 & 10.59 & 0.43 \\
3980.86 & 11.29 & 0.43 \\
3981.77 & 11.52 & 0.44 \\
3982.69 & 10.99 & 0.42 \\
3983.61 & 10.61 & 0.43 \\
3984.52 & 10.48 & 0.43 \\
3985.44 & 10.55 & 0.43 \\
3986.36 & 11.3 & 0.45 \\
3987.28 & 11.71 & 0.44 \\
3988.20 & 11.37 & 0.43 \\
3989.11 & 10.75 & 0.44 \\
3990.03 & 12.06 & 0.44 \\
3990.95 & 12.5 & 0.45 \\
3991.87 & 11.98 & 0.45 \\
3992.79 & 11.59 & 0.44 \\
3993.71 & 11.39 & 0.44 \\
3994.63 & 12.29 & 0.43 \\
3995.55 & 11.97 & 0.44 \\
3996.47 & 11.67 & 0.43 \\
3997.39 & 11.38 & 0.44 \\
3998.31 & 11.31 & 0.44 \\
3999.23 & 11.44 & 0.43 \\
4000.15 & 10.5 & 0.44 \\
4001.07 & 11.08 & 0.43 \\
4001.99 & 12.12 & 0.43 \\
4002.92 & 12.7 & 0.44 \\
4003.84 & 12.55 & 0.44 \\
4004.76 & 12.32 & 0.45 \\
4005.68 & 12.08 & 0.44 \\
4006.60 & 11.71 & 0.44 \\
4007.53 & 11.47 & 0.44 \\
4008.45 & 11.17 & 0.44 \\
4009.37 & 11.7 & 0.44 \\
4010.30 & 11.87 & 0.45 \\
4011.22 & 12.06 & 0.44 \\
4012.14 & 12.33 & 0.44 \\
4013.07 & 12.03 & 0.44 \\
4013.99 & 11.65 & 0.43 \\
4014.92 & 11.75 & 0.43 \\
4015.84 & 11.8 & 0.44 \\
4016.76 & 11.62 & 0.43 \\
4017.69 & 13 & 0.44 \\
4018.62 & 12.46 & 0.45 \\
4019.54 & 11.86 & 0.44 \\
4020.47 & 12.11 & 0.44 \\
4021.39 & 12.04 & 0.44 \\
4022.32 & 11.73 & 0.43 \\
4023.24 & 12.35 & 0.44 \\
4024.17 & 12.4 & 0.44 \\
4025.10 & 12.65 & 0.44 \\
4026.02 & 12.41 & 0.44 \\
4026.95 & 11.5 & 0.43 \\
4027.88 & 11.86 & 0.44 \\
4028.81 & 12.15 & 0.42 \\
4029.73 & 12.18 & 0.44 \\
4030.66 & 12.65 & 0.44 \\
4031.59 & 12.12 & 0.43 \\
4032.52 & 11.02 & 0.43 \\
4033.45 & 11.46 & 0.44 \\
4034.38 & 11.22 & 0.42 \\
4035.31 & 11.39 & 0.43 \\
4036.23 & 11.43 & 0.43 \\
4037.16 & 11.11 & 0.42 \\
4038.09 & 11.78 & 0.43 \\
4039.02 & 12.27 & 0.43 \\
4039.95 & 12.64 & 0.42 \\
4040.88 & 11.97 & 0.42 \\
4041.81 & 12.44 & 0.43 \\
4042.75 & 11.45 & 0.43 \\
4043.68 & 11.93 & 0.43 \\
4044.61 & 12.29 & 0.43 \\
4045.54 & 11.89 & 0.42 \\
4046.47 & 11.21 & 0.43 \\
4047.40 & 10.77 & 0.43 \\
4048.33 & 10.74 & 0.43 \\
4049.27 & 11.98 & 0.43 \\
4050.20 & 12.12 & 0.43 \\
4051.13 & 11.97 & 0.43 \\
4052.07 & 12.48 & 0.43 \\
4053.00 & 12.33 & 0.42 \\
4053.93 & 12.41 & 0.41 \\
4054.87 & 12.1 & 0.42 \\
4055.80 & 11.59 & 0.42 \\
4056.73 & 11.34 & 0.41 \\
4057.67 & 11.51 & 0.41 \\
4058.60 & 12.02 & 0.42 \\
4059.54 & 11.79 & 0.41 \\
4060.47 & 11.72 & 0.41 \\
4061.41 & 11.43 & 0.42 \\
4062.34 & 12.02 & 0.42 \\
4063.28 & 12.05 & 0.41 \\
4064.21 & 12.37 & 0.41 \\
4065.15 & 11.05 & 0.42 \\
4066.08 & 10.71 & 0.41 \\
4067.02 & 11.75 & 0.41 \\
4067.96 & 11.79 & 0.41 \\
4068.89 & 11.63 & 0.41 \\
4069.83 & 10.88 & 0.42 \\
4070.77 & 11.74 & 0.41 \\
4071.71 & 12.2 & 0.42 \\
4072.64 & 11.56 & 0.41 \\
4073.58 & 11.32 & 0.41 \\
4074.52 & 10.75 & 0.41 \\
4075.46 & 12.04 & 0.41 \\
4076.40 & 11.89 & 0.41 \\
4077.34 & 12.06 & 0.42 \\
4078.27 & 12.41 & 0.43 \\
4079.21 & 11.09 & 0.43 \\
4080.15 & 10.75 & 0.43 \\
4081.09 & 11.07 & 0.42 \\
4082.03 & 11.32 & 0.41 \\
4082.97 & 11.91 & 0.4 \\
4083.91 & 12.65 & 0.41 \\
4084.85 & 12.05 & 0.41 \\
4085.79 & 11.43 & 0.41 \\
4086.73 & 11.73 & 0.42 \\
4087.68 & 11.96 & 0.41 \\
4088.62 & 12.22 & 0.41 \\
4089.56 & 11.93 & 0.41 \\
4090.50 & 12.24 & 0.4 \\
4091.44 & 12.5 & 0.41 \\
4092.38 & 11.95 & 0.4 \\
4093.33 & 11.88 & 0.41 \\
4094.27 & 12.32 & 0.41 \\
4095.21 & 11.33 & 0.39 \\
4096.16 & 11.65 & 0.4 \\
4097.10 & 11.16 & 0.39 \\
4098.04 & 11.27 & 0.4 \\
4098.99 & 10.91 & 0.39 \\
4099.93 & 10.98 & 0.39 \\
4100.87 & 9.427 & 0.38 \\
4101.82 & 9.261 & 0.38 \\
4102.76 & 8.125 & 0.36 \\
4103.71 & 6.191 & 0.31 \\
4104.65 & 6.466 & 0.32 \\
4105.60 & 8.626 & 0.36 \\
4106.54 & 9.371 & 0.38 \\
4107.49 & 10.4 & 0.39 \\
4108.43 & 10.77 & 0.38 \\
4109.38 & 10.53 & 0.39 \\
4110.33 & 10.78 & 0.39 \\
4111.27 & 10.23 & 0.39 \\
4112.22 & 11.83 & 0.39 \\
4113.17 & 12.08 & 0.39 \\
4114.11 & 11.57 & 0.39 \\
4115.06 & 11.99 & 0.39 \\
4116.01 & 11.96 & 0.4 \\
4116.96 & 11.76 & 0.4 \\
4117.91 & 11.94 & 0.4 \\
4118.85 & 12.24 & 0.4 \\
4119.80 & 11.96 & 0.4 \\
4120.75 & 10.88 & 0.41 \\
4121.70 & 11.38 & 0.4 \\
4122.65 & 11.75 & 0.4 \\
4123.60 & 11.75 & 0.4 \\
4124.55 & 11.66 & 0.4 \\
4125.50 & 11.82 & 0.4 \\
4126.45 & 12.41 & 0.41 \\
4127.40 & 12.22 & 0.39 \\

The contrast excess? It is -3.2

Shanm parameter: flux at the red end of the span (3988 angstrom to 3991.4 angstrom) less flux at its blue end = 1.1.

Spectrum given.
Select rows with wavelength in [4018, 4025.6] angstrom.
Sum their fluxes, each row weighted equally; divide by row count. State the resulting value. 12.2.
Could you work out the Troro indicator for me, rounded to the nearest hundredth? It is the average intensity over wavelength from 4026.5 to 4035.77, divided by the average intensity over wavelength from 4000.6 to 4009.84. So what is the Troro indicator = 0.99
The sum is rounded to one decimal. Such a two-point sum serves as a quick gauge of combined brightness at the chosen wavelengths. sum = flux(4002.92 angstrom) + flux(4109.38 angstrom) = 23.2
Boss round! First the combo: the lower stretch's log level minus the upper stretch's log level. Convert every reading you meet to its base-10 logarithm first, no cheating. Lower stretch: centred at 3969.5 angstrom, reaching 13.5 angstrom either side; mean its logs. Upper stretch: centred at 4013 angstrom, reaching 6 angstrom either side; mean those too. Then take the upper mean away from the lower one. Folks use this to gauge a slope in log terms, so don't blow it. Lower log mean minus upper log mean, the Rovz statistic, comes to -0.19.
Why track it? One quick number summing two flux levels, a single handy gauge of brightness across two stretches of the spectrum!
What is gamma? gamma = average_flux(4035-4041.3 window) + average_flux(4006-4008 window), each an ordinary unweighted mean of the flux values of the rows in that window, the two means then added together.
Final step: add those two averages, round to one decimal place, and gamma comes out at 23.4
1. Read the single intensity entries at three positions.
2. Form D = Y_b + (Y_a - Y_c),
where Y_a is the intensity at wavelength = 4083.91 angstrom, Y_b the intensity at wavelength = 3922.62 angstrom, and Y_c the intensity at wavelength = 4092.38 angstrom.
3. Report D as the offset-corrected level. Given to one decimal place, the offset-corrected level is 11.7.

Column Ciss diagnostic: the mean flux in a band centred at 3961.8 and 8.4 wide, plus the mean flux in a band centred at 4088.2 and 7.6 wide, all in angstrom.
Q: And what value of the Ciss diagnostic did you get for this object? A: 22.1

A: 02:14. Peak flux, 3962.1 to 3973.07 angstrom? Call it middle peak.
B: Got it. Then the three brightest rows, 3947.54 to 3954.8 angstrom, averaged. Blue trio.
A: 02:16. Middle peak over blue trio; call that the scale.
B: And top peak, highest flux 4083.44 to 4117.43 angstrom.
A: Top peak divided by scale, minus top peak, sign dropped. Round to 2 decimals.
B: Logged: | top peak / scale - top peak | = 1.10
